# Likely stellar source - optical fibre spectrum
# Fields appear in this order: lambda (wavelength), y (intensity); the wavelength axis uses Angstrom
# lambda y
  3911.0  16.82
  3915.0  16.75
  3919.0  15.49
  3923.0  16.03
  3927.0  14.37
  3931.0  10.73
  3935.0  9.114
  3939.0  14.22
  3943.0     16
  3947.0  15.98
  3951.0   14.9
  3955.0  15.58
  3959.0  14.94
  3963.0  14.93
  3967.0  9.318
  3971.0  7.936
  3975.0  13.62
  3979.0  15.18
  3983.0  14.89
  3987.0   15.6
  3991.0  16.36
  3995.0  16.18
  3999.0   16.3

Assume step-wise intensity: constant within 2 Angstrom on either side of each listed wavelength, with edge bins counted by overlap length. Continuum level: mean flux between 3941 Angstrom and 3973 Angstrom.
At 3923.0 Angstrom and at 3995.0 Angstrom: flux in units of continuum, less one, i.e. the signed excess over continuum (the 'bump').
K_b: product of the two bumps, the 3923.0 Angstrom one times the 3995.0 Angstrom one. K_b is 0.031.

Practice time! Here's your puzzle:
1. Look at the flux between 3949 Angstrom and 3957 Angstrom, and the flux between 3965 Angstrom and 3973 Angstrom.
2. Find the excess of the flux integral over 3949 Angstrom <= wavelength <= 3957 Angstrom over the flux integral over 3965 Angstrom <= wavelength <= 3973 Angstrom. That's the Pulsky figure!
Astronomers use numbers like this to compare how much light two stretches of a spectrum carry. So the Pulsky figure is 53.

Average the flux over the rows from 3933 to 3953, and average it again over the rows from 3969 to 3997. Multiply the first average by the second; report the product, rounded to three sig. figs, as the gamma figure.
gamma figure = 200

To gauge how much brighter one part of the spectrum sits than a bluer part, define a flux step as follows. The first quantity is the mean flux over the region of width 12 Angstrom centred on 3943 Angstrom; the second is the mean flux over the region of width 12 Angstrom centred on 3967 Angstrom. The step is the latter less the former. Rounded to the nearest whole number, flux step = -5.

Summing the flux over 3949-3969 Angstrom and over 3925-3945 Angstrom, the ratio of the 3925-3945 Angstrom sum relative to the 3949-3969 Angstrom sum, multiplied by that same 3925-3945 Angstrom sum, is 60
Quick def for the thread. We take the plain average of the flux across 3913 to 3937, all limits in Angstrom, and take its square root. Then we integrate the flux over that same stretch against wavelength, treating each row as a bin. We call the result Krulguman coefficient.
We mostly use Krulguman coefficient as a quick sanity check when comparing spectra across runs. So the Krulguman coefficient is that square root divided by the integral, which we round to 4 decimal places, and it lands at 0.0112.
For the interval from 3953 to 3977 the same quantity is 0.0117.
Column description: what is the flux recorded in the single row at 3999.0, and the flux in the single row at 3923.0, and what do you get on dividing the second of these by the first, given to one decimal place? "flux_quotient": 1.0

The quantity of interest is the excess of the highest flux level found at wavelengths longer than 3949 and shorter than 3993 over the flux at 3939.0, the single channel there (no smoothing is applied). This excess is 2.1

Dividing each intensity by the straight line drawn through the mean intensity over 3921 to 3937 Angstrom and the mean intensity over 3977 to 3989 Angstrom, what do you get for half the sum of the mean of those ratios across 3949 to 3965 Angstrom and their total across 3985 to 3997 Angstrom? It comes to 2.1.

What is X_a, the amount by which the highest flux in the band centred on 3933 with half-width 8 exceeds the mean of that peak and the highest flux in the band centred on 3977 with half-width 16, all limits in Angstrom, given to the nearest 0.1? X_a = -1.0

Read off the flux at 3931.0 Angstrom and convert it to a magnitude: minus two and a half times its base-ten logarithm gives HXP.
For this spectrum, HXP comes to -2.58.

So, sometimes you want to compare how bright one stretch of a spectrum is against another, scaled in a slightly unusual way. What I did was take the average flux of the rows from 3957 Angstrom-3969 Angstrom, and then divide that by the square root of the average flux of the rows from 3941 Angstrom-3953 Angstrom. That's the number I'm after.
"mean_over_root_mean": 3.30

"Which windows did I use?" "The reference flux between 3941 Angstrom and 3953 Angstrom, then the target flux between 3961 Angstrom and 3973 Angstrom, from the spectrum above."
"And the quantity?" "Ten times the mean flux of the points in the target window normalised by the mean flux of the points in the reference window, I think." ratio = 6.9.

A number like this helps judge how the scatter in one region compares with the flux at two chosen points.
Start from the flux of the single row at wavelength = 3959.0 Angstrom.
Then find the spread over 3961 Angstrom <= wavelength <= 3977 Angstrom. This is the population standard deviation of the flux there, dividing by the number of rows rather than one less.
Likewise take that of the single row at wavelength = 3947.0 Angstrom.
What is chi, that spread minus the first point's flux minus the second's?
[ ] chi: -28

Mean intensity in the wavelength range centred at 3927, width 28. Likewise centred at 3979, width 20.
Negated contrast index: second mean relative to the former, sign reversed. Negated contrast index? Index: -0.97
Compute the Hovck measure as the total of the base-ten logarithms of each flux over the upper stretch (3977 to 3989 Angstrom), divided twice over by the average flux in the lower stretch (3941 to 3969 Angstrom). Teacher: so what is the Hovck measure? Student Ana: 0.017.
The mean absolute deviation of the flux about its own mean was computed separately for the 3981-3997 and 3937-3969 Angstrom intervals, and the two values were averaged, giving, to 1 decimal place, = 0.9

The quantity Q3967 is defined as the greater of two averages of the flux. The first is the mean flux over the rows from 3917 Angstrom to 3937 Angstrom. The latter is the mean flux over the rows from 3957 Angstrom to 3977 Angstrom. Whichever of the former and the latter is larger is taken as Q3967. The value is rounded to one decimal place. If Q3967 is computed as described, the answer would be 13.1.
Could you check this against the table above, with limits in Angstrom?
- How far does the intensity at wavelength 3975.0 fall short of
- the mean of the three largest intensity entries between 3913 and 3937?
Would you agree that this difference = 2.5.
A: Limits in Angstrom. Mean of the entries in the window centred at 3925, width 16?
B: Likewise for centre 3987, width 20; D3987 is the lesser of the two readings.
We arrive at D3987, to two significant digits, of 14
